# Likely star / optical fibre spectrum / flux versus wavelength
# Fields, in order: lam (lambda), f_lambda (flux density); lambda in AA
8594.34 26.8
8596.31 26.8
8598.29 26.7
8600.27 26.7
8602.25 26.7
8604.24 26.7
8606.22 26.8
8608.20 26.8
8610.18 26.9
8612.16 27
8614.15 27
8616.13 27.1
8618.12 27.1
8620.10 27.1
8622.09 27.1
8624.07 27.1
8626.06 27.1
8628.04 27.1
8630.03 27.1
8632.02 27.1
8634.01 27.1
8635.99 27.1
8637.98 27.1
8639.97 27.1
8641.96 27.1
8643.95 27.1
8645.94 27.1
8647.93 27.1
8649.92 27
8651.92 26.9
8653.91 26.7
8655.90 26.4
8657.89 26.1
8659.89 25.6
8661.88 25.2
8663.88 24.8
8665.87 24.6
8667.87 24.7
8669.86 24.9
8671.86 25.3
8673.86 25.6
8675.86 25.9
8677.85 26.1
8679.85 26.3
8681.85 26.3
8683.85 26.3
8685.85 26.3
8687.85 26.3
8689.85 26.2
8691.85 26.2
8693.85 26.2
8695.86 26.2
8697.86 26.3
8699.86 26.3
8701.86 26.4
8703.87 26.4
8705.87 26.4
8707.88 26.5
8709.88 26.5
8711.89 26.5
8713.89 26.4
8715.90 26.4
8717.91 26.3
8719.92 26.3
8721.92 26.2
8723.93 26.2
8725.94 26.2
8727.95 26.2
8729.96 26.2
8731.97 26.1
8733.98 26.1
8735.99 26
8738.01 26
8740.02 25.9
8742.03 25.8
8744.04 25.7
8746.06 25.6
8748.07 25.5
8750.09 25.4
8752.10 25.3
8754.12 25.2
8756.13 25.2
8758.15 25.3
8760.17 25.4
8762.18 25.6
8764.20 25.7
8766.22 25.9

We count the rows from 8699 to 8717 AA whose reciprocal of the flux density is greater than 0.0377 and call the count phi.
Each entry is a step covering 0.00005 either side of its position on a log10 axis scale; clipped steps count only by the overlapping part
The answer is 9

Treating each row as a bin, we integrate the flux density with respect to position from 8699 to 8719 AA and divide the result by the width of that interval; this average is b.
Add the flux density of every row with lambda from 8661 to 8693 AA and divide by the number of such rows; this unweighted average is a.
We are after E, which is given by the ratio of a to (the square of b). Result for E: 0.037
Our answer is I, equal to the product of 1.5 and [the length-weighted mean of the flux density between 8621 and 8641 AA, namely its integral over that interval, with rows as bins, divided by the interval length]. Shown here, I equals 40.7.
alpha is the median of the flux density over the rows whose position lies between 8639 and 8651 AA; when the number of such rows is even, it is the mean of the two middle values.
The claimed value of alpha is 27.1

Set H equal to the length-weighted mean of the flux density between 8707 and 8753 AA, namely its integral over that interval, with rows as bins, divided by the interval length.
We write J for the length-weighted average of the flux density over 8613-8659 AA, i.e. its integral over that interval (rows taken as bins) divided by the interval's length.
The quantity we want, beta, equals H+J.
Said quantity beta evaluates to 53.0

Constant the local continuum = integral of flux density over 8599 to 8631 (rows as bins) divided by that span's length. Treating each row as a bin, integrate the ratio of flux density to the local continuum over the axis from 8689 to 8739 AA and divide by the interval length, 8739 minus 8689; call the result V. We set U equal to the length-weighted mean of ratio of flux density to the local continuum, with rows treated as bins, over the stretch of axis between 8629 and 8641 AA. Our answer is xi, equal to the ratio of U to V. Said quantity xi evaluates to 1.03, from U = 1.01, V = 0.97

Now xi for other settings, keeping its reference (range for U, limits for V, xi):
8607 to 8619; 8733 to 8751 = 1.05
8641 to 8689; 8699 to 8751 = 1.00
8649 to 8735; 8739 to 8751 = 1.02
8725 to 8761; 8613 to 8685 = 0.97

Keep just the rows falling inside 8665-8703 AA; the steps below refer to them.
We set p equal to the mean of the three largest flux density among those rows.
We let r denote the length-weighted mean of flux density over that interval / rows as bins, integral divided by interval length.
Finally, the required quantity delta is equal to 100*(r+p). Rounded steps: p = 26.3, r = 25.9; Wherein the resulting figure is 5225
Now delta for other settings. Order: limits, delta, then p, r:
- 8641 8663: 5366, 27.1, 26.6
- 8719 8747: 5227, 26.2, 26.0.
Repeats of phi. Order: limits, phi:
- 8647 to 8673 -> 9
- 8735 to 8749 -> 7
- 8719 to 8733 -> 7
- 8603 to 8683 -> 14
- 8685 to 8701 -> 8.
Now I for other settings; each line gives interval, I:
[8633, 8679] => 39.3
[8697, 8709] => 39.6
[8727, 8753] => 38.7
